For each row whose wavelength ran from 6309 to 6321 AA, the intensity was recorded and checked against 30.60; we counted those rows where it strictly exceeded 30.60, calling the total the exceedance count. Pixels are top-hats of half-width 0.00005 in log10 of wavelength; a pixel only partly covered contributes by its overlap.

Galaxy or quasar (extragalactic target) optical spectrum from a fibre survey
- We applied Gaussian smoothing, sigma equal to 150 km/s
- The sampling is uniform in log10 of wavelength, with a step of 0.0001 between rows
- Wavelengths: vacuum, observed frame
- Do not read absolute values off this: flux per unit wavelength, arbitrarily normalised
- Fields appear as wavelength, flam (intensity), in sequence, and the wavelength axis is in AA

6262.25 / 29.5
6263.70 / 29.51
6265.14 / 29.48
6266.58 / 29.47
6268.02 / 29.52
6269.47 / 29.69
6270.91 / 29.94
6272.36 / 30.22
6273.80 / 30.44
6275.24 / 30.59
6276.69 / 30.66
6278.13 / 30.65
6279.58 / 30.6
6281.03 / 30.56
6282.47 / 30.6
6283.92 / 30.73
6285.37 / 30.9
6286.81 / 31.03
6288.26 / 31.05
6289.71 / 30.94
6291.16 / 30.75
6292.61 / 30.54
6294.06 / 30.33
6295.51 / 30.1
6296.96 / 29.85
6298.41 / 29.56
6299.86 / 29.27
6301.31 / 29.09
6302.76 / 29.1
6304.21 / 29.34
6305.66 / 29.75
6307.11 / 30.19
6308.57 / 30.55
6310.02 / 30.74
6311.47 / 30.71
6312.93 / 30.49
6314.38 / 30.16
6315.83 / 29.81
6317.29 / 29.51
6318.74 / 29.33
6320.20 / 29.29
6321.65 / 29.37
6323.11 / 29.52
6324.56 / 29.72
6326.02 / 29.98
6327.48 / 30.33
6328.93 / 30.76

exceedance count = 2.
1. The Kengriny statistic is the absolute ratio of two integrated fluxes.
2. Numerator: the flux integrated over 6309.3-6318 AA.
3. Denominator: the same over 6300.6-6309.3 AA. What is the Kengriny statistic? 1.02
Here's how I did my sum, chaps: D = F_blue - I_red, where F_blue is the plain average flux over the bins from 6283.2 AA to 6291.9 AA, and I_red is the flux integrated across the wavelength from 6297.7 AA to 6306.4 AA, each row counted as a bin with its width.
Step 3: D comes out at -225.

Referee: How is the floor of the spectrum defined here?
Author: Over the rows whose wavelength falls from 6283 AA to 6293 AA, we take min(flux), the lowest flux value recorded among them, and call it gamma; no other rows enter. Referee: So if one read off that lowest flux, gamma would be 30.54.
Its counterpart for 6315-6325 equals 29.29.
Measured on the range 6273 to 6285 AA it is 30.44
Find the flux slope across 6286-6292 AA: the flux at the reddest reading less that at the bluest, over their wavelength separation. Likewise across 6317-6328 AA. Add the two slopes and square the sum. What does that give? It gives 0.0003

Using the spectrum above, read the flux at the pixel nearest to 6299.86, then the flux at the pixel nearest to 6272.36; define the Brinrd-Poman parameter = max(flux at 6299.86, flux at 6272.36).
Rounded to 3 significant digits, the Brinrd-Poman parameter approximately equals 30.2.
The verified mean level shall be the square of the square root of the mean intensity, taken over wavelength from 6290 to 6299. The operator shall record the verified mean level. 30.2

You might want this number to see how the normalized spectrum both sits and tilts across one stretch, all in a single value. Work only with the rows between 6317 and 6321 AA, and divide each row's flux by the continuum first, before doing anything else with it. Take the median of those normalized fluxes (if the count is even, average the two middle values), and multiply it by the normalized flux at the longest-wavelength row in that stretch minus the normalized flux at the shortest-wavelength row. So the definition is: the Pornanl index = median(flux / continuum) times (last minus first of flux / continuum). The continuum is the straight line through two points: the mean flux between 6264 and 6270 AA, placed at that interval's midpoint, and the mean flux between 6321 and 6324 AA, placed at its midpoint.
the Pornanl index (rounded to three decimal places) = -0.007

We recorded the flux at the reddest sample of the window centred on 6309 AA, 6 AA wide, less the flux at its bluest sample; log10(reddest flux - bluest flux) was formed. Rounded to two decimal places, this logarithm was -0.28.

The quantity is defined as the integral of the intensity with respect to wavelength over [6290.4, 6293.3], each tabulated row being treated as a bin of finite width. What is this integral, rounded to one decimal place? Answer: 88.8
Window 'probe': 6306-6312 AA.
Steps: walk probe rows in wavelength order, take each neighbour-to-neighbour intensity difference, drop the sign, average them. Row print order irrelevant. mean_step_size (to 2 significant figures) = 0.19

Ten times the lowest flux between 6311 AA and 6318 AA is 295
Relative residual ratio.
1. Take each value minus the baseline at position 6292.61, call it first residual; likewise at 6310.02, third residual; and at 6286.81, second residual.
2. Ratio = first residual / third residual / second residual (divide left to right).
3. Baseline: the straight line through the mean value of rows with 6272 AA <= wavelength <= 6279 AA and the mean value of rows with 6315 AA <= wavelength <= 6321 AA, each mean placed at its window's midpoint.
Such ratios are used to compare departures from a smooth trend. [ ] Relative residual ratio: 0.5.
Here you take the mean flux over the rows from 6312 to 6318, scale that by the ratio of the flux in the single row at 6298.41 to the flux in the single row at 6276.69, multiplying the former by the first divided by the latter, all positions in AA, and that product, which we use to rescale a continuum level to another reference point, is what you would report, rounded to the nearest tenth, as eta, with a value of 28.9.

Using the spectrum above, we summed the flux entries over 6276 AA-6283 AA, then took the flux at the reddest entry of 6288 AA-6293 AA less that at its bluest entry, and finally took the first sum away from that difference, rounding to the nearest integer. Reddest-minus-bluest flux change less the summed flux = -154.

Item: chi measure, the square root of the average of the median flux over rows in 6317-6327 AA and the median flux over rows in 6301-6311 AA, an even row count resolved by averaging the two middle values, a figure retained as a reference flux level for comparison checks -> 5.44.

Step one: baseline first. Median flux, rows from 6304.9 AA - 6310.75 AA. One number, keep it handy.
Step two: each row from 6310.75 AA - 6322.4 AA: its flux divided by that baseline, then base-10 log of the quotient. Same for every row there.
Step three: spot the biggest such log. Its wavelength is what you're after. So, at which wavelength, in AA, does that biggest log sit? 6311.47 AA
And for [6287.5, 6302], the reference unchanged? 6288.26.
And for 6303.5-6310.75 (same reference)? 6310.02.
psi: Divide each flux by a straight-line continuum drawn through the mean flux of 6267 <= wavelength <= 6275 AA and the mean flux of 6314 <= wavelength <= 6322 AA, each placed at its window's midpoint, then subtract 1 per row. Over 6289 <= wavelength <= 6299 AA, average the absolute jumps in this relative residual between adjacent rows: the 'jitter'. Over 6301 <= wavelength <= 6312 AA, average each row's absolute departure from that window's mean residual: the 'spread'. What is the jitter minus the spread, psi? -0.014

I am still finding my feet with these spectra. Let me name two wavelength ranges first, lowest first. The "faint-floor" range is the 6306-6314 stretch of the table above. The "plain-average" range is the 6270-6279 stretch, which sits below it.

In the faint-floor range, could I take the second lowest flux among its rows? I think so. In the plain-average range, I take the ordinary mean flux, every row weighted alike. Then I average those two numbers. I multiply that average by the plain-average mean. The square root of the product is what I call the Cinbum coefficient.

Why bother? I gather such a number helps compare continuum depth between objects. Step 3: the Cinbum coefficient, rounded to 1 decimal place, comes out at 30.4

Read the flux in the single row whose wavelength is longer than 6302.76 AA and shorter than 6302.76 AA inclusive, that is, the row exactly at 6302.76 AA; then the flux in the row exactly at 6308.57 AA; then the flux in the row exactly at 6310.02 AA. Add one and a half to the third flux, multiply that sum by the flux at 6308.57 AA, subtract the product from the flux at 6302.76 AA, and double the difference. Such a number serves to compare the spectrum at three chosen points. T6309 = -1912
